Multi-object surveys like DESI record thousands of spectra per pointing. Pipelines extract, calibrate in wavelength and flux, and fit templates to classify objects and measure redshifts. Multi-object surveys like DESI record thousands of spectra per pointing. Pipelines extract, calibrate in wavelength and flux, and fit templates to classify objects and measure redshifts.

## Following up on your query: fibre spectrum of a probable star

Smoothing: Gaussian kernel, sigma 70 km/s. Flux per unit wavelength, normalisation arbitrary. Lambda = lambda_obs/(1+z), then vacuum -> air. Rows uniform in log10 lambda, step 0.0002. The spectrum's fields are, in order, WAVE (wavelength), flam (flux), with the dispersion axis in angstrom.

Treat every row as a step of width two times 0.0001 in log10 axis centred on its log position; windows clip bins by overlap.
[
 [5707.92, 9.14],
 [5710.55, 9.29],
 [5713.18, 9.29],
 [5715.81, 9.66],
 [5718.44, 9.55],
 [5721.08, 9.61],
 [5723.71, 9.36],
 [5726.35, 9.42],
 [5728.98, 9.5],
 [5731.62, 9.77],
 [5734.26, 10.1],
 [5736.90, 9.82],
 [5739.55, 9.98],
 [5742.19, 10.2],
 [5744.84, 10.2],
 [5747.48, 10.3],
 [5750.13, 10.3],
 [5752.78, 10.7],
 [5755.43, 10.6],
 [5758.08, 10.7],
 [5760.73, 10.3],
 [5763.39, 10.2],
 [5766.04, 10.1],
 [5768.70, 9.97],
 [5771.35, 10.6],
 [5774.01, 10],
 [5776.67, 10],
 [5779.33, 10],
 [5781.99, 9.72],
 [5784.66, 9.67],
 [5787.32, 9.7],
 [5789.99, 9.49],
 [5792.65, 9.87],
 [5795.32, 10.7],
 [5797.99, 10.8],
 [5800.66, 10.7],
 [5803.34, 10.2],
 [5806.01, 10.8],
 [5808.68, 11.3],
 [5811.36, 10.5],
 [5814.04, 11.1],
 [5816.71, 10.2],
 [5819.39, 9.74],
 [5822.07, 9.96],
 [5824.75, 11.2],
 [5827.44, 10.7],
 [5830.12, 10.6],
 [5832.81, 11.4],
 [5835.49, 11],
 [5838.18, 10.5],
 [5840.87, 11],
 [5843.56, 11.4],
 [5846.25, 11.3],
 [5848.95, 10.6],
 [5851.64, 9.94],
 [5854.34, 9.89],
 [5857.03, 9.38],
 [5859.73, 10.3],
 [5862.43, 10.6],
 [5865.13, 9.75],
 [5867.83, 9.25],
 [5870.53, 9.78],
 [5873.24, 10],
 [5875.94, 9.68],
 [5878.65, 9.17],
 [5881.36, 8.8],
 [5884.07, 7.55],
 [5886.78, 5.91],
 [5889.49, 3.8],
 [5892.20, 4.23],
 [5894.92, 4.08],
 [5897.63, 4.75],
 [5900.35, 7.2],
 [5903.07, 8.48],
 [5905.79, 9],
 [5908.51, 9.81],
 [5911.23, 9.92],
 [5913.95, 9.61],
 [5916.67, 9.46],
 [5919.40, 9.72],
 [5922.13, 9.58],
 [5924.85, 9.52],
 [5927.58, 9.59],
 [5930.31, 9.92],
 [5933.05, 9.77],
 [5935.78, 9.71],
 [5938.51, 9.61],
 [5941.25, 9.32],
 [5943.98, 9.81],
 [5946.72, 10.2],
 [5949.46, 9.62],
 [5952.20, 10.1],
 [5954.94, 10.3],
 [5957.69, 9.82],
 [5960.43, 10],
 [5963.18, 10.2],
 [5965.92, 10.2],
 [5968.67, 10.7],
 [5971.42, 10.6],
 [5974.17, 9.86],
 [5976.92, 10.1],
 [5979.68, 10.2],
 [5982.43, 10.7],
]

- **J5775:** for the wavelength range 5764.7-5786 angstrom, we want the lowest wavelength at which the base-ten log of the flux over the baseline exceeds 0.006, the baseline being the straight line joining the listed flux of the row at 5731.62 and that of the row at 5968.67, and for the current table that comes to 5766.04 angstrom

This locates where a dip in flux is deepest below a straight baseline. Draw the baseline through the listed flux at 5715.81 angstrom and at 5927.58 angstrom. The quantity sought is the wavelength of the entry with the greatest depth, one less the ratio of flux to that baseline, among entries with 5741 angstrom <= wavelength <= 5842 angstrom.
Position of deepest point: 5789.99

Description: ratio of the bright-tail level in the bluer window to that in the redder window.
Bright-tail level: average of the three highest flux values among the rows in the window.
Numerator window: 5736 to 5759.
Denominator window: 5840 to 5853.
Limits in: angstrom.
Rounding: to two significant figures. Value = 0.95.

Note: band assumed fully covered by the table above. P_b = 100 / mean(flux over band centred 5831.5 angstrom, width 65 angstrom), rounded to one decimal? 9.4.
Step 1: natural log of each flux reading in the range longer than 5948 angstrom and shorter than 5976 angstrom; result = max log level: 2.37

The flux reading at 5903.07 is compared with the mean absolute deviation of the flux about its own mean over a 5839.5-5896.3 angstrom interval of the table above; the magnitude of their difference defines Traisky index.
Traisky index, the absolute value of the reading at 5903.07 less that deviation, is 6.7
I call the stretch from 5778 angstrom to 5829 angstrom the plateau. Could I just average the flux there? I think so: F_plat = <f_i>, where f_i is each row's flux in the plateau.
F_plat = 10.3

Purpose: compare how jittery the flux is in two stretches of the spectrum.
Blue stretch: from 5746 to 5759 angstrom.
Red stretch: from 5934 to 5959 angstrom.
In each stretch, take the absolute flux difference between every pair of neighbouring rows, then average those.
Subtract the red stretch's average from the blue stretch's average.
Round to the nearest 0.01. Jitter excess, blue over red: -0.23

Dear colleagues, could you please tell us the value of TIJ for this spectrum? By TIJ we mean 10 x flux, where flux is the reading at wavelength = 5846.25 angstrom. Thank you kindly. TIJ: 113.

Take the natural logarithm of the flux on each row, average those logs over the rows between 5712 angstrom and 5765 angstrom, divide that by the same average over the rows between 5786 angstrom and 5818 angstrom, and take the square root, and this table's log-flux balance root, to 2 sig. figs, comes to 0.99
